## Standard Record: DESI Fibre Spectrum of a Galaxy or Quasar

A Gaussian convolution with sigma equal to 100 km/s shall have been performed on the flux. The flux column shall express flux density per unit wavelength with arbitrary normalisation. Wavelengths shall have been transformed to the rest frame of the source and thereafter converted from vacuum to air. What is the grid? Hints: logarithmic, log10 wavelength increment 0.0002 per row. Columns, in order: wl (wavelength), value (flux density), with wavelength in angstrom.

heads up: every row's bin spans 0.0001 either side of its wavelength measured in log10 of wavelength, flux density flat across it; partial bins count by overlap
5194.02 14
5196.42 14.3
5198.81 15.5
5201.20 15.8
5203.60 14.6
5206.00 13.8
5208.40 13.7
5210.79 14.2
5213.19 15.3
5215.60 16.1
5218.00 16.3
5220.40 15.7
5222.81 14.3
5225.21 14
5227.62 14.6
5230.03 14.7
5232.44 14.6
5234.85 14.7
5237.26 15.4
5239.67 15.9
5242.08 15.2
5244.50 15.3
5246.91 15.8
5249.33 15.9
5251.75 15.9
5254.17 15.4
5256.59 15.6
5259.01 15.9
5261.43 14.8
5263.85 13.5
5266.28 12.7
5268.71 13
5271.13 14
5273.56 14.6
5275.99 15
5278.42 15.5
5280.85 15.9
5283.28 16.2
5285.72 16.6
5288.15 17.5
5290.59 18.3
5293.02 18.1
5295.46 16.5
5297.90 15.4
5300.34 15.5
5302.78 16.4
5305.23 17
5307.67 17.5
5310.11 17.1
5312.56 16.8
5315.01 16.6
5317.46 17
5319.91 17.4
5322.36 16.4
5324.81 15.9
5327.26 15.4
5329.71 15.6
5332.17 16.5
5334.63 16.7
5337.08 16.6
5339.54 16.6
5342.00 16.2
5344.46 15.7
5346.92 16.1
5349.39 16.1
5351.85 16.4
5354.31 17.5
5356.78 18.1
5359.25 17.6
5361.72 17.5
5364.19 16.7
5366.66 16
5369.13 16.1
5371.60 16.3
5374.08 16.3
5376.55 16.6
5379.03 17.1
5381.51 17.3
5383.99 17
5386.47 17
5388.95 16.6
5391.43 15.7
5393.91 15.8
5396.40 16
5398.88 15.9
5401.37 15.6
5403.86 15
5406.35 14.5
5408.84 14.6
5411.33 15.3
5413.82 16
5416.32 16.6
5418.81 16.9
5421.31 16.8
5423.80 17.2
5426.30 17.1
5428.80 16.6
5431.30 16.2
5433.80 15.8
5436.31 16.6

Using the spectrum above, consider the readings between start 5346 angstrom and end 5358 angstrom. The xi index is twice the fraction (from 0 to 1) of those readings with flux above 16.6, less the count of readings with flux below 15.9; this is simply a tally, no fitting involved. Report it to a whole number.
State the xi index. 1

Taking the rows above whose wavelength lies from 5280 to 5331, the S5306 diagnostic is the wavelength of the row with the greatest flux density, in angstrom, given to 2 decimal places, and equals 5290.59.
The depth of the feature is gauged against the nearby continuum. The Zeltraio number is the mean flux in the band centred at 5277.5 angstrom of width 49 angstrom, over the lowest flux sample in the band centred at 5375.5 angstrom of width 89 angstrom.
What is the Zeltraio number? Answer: 1.07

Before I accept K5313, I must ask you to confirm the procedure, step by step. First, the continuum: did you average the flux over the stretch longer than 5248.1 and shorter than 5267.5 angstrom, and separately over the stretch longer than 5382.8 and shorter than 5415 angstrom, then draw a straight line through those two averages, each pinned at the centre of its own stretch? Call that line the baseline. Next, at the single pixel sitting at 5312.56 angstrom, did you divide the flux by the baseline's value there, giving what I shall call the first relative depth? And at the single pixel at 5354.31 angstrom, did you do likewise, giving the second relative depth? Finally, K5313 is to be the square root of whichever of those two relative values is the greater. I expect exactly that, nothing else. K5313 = 1.06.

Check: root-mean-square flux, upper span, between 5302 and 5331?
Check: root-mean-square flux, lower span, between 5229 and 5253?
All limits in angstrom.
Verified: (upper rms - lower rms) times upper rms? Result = 21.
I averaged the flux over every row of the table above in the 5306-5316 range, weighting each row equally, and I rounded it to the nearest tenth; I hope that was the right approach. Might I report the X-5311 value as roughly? 17.0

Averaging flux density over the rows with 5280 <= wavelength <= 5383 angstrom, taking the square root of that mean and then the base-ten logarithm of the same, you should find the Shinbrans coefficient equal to 0.611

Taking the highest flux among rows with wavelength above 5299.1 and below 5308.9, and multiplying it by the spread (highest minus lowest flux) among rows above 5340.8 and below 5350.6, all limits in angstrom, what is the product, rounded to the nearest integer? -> 9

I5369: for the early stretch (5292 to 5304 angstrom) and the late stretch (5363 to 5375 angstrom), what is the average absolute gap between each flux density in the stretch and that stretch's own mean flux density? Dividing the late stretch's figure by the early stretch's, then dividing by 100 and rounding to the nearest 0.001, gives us 0.002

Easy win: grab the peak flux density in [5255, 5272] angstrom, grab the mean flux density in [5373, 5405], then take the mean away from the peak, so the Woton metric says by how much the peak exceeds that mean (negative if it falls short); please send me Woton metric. -0.40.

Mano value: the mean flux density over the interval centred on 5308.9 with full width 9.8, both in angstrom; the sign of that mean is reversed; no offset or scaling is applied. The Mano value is -17.1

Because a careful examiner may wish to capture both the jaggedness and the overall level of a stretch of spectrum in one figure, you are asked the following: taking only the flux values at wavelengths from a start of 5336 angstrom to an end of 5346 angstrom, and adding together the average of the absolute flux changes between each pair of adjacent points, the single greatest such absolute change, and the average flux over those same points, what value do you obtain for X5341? 17.1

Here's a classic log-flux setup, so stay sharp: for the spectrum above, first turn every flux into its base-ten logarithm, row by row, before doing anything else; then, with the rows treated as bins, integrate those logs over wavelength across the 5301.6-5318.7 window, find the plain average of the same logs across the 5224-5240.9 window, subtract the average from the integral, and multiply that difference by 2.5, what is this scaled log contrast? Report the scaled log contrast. 49.6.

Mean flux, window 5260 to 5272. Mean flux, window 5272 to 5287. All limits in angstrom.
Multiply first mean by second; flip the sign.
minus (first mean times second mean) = -213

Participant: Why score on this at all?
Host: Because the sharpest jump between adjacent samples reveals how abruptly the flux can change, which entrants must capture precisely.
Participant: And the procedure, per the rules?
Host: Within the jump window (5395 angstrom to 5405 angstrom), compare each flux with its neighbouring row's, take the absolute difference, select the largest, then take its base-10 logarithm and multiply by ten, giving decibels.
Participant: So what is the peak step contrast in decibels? -2.2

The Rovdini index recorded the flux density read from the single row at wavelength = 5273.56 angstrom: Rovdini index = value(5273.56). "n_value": 14.6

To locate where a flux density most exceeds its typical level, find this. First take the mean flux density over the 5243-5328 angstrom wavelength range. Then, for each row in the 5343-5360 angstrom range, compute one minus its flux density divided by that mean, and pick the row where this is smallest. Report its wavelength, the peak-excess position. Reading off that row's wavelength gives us 5356.78 angstrom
